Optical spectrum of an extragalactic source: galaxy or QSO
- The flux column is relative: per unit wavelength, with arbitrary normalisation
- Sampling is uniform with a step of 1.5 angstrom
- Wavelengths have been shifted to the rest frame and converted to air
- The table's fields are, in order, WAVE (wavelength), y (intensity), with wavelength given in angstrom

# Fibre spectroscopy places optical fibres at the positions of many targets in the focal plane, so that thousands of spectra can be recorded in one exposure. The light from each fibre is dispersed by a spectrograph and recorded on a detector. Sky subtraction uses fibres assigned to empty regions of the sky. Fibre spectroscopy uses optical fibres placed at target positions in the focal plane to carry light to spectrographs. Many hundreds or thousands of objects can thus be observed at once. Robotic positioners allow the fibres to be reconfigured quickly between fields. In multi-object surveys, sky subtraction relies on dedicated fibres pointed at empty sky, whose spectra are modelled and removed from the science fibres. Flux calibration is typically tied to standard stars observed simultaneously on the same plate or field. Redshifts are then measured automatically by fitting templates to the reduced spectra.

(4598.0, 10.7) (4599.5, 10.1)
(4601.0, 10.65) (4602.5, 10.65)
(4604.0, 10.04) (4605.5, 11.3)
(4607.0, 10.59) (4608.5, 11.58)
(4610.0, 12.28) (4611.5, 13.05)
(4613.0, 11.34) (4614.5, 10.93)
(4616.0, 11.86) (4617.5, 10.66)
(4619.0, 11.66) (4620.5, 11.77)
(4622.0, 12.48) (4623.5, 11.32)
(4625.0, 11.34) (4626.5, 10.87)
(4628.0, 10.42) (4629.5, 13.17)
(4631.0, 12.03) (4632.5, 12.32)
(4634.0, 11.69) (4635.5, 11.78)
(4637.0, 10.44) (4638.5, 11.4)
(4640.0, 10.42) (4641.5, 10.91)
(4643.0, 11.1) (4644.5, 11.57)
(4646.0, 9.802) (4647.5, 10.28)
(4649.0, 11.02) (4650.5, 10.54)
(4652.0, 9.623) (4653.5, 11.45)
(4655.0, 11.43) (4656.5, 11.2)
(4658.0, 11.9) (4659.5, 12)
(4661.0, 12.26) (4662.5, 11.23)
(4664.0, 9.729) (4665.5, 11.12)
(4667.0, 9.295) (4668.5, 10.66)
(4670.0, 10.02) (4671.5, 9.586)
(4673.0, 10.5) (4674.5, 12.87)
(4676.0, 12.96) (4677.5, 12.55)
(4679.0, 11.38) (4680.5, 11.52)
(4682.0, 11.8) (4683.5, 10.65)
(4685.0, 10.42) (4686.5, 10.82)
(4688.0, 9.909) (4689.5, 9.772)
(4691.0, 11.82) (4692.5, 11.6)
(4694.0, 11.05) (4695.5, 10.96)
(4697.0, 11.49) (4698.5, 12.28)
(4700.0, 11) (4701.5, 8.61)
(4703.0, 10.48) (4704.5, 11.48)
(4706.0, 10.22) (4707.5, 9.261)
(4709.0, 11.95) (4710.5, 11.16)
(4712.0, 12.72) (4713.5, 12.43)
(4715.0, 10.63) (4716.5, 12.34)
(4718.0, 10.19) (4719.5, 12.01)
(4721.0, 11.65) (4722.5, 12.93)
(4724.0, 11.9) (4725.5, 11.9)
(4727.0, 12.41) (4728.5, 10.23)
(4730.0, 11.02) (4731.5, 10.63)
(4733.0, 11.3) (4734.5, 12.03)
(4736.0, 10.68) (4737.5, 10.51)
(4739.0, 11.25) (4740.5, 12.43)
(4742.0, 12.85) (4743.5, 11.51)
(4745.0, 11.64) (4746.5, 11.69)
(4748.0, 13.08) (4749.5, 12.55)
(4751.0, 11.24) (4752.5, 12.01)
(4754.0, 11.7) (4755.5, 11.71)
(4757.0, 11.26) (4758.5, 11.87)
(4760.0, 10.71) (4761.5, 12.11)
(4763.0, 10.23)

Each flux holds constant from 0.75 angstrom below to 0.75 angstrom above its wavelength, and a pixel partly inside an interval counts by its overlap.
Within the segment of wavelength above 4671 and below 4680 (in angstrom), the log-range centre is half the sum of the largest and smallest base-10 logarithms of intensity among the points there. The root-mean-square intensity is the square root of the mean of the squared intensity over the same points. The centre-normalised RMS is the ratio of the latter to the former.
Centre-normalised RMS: 11.2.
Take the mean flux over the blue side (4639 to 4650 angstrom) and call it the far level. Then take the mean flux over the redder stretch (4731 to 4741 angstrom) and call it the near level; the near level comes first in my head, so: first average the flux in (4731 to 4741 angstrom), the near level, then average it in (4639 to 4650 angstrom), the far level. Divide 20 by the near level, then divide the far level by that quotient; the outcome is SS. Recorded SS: 6.04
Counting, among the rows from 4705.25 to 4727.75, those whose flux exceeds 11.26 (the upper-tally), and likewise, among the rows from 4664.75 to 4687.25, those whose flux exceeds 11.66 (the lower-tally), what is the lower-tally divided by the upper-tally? 0.40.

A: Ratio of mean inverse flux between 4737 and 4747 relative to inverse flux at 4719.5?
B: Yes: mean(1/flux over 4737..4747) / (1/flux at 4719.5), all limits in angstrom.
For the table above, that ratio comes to 1.03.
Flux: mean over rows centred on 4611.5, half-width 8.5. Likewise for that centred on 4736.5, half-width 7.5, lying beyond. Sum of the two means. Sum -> 22.8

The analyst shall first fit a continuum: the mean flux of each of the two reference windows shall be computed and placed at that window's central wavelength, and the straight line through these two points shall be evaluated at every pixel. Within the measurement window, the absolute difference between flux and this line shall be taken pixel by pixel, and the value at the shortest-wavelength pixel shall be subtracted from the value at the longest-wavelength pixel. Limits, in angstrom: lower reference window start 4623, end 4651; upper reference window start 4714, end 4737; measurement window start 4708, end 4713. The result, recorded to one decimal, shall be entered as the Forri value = 0.8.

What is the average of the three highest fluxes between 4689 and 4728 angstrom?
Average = 12.7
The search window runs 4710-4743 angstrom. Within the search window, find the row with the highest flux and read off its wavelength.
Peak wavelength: 4722.5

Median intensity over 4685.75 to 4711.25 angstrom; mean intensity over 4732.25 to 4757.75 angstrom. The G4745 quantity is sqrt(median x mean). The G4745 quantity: 11.4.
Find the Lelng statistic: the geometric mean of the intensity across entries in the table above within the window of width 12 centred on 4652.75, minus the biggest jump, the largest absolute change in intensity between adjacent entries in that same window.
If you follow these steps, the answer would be 9.08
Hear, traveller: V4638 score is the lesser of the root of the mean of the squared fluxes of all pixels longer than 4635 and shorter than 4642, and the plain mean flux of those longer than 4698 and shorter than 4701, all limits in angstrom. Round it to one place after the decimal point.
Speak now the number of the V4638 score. 11.0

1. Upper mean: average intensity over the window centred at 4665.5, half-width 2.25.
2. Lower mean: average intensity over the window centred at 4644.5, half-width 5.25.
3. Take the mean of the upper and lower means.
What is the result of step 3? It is 10.4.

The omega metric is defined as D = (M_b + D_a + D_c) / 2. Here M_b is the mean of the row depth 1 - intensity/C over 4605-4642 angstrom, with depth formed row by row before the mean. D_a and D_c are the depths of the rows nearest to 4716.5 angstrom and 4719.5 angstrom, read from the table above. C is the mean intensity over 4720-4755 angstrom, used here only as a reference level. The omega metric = -0.032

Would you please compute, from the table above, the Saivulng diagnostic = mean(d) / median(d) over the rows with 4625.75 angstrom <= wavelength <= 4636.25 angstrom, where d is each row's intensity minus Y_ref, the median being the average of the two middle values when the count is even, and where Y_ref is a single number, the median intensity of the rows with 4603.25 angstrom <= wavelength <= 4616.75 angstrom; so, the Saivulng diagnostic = 0.94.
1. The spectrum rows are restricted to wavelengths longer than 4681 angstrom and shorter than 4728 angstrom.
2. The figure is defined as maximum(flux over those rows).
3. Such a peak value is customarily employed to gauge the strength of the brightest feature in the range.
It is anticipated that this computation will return 12.93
